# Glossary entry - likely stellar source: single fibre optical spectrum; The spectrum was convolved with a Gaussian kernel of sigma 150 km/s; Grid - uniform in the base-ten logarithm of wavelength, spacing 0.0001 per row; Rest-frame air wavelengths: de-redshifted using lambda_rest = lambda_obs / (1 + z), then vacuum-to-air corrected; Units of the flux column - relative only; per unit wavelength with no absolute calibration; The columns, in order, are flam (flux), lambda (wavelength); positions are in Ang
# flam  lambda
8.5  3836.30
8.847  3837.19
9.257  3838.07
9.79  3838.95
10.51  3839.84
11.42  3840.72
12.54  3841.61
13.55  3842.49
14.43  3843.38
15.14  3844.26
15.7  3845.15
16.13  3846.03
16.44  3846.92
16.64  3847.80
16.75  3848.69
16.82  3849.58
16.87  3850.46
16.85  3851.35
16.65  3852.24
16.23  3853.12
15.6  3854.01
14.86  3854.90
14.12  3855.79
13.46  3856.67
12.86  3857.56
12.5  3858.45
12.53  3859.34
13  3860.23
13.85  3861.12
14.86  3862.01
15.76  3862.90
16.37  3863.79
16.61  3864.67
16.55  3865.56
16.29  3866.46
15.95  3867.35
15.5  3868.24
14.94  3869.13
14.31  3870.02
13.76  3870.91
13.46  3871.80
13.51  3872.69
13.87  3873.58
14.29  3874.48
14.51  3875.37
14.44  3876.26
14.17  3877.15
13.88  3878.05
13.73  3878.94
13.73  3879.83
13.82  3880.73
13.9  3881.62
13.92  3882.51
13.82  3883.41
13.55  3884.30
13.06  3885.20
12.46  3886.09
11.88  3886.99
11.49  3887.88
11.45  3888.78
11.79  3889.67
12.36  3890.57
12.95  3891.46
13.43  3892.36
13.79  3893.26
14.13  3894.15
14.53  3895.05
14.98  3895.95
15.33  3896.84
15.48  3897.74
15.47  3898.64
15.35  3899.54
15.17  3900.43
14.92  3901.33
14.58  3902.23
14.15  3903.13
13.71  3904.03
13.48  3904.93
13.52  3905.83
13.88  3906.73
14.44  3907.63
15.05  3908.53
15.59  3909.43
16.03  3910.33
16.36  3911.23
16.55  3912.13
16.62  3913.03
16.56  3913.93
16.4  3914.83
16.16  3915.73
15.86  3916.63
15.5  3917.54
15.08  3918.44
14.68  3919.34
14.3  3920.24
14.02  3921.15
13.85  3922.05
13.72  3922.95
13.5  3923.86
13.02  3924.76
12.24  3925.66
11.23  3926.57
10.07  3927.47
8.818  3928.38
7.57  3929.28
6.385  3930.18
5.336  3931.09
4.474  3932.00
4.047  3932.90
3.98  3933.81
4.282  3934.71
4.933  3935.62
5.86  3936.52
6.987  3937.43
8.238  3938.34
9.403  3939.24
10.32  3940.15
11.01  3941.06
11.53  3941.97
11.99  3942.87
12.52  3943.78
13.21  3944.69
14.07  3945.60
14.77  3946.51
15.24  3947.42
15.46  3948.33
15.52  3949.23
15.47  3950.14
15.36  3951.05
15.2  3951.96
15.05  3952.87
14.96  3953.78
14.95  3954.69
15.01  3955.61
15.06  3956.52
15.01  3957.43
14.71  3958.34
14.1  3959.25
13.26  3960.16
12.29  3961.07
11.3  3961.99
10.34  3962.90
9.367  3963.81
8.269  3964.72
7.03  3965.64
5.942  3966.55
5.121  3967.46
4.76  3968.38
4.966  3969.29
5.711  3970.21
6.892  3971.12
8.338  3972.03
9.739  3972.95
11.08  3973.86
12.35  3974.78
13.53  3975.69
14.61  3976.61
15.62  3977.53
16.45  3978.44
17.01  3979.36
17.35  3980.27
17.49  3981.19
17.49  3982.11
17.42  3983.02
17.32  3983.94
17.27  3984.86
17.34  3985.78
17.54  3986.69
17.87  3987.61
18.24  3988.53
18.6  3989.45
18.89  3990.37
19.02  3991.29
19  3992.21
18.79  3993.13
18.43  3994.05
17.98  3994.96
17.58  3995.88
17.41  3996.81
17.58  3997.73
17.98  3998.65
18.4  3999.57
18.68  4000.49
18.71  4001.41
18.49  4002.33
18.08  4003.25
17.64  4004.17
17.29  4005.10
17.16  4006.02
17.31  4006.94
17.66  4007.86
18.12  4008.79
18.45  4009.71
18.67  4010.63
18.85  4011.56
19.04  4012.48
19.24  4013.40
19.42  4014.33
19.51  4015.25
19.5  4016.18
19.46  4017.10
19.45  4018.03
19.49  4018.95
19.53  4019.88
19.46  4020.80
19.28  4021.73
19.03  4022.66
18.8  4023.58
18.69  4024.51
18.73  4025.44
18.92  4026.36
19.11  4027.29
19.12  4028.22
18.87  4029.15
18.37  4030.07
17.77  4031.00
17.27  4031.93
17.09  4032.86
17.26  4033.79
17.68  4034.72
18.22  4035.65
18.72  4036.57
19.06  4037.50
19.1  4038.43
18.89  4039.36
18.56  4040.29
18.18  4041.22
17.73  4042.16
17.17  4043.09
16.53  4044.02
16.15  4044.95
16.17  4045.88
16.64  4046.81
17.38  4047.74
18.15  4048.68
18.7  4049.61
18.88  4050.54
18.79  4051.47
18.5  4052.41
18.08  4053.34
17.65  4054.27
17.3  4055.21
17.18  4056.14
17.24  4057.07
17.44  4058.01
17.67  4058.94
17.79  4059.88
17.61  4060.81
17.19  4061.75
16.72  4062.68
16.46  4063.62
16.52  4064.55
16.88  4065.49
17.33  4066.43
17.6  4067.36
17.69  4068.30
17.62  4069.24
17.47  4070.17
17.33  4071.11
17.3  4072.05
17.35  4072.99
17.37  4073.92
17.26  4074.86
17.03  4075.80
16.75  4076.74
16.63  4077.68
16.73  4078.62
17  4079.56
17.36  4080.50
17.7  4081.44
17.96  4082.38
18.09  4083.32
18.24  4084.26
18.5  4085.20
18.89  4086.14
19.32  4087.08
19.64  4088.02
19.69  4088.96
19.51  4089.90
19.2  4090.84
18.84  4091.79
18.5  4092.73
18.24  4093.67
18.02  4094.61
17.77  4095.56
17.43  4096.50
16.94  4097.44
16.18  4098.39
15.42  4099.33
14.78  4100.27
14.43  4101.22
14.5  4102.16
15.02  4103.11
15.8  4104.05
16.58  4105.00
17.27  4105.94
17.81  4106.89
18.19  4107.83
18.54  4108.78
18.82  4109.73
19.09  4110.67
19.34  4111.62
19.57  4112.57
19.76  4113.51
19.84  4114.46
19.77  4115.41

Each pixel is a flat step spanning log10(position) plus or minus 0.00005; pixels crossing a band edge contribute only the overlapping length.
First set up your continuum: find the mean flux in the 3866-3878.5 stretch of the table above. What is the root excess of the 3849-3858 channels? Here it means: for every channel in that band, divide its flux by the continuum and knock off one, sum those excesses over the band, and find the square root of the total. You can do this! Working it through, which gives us 0.8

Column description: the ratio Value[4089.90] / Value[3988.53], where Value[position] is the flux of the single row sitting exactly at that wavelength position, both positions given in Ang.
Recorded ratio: 1.1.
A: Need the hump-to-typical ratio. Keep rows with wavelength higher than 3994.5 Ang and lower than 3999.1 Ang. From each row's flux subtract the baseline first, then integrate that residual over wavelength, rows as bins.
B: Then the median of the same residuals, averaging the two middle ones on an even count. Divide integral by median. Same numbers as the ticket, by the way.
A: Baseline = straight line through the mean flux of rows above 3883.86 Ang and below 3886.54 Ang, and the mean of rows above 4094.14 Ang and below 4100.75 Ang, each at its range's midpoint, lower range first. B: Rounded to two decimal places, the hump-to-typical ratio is 4.79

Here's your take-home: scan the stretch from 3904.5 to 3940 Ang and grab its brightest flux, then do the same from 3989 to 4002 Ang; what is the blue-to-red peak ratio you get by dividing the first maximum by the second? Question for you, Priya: 0.87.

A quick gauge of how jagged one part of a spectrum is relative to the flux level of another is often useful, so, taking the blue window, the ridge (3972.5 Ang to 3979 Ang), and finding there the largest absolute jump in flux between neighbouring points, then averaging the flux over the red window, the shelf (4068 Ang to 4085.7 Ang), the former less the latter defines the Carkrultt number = -16.1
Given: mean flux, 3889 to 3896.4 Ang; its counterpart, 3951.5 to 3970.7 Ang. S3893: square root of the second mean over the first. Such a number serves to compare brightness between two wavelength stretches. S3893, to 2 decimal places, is 0.91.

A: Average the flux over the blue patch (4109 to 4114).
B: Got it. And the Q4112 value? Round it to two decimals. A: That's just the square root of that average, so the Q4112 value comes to 4.39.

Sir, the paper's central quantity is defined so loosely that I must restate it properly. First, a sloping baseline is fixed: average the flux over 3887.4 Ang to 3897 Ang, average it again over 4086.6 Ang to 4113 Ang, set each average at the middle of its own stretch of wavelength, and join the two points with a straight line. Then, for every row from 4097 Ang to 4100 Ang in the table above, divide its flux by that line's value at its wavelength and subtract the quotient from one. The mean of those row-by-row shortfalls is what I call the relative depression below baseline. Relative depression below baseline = 0.1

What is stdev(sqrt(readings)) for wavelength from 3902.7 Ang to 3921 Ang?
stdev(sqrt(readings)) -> 0.14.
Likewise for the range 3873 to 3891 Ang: 0.14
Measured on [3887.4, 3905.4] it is 0.18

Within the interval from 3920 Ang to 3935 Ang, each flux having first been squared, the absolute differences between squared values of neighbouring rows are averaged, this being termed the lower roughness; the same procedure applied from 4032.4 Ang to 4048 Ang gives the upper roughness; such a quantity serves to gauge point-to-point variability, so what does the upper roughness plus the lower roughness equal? 25.6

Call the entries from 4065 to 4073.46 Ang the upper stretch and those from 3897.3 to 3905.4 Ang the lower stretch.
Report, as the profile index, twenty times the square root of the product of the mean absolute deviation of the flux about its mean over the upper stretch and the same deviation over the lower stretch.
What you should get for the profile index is 7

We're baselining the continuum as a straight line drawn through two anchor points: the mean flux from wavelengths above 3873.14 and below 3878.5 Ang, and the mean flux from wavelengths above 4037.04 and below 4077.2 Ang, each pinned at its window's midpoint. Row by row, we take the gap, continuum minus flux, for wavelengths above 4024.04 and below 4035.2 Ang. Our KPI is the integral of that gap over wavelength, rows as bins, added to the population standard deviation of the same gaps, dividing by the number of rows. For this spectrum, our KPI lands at -13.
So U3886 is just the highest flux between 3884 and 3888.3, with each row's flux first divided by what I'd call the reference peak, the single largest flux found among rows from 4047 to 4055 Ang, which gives 0.72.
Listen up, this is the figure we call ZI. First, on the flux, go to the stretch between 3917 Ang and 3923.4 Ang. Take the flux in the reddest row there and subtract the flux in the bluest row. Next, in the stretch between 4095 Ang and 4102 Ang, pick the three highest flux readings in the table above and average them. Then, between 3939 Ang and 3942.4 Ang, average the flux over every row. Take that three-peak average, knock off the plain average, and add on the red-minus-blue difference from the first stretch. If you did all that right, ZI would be 5.0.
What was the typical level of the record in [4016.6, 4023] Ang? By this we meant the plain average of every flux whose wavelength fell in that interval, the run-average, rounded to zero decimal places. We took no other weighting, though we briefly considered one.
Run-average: 19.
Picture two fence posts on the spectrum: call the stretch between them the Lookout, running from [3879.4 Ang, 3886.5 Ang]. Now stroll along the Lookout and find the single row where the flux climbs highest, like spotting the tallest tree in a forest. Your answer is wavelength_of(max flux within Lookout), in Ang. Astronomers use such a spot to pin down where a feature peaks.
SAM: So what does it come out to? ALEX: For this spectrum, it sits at 3882.51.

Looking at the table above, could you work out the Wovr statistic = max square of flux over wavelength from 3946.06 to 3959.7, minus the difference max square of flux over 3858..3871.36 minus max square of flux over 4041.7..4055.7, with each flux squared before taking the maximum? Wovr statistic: 321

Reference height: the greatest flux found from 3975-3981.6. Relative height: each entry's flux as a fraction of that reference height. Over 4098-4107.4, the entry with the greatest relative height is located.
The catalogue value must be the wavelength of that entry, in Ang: 4106.89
